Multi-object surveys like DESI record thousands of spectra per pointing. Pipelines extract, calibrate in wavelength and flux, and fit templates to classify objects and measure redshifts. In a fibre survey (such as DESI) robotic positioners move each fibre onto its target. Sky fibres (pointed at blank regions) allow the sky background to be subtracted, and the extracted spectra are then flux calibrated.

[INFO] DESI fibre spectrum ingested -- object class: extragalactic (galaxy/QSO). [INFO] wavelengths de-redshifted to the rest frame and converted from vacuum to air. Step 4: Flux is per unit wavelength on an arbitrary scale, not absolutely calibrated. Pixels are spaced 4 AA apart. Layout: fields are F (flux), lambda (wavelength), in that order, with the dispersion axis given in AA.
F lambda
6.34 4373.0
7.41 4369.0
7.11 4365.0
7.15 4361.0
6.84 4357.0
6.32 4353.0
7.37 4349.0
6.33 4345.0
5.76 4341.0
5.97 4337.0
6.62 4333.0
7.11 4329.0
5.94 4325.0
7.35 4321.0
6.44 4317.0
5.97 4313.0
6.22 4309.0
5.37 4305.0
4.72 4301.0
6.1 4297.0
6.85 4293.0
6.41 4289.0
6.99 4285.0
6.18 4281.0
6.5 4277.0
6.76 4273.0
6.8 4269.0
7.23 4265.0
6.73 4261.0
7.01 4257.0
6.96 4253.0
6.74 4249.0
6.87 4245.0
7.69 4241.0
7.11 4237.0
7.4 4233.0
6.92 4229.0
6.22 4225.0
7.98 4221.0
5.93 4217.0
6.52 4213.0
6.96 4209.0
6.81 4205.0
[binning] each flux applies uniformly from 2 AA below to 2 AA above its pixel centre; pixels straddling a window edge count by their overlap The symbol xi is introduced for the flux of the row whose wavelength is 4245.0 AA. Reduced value 6.87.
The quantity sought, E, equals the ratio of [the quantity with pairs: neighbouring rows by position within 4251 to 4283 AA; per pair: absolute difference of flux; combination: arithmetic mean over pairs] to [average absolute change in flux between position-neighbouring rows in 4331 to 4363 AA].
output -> 0.43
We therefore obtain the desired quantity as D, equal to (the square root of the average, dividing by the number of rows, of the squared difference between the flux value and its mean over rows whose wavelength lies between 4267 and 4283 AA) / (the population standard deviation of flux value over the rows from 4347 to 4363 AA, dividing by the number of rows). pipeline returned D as 0.63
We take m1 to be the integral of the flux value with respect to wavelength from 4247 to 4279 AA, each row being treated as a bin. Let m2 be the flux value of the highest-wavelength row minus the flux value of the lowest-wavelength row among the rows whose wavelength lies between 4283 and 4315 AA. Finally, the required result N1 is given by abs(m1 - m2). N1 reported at 220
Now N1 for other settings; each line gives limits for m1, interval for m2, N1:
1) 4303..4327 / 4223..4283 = 149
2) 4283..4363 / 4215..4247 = 510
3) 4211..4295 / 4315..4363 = 574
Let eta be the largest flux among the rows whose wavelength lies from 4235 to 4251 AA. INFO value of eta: 7.69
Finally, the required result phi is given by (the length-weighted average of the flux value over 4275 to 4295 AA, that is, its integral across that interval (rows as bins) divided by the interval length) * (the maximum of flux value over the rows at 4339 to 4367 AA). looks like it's 48.5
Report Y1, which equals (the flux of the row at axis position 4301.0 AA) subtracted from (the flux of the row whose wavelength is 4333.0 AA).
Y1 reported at 2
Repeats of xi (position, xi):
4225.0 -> 6.22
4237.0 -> 7.11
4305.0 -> 5.37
